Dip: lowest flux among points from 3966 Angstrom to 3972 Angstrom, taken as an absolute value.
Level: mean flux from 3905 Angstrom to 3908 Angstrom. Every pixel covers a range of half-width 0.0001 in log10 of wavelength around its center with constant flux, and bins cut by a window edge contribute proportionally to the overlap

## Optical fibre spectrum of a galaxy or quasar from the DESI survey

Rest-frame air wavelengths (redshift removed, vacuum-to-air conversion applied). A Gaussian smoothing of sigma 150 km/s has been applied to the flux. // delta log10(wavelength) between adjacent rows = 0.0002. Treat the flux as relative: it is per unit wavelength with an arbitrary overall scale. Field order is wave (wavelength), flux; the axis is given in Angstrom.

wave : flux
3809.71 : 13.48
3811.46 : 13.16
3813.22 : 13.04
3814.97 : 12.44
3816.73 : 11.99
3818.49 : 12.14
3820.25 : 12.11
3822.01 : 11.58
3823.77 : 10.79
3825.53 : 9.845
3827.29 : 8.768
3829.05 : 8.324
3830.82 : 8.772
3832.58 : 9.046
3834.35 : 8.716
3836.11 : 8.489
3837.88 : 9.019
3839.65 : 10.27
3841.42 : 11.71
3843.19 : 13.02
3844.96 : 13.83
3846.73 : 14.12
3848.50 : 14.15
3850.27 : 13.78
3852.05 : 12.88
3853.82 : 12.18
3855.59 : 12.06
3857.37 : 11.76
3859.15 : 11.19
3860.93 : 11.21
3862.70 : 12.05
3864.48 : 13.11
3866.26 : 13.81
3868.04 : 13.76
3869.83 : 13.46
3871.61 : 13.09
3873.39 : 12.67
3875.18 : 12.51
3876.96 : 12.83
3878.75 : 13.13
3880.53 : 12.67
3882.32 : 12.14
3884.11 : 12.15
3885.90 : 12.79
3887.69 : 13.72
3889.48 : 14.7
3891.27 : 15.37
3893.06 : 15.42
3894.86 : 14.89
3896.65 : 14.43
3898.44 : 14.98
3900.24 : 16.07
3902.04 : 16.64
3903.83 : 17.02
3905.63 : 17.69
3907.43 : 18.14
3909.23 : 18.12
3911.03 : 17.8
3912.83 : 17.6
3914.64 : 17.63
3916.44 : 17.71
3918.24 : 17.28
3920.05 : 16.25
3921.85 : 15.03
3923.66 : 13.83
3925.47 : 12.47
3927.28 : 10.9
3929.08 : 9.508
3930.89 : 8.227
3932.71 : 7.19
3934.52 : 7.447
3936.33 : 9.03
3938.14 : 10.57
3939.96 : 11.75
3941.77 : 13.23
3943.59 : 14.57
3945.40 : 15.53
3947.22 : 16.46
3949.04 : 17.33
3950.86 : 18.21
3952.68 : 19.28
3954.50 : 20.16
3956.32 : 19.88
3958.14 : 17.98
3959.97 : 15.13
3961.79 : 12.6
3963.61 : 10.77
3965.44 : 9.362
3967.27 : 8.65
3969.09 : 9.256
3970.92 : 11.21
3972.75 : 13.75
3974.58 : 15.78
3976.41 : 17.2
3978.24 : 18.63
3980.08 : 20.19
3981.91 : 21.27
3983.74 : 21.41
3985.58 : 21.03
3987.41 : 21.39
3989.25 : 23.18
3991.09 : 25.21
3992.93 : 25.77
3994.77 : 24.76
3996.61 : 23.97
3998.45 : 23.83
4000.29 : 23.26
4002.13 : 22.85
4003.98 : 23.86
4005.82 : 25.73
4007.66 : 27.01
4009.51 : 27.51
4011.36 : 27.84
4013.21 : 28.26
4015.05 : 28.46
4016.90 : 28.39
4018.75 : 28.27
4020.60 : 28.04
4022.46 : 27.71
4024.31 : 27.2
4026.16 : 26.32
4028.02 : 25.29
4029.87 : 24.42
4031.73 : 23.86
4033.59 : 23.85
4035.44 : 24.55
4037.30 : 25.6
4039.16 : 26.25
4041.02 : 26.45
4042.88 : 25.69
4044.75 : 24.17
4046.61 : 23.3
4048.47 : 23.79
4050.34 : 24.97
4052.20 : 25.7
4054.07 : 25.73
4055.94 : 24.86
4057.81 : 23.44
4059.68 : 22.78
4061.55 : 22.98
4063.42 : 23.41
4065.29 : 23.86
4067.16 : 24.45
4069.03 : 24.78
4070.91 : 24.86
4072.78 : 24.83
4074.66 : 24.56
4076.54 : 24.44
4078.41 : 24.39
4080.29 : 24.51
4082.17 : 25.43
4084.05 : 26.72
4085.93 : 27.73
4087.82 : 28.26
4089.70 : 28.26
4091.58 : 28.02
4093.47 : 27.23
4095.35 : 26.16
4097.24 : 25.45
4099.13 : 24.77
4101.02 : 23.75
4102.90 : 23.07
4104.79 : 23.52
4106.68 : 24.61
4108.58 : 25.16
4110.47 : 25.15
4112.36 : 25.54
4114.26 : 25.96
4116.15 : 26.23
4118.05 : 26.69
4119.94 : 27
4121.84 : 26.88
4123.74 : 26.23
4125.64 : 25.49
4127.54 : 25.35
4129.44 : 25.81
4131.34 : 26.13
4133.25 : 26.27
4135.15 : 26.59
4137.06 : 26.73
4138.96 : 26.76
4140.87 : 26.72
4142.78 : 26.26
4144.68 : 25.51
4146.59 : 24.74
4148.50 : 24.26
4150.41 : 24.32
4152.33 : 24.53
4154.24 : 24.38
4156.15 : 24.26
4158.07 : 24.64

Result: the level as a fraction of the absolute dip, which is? 2.1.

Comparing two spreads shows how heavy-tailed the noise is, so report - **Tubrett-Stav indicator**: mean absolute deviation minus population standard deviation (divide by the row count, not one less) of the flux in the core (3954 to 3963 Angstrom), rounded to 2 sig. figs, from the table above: -0.27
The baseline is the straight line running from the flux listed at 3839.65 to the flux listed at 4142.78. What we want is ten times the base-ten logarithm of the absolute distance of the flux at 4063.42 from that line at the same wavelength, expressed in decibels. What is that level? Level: 1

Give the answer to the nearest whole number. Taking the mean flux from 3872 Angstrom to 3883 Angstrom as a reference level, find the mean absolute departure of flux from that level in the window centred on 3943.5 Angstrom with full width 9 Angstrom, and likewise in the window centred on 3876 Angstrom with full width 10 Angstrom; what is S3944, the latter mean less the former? -2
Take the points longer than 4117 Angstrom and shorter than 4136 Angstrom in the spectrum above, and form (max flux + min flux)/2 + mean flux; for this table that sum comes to 52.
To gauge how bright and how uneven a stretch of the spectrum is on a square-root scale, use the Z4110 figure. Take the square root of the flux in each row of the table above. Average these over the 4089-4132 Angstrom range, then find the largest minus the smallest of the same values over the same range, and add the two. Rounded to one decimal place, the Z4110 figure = 5.6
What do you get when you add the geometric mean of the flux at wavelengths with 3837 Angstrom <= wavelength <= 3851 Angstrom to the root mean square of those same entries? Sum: 25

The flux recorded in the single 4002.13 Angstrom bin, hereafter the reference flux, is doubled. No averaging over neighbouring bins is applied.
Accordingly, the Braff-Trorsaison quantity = 46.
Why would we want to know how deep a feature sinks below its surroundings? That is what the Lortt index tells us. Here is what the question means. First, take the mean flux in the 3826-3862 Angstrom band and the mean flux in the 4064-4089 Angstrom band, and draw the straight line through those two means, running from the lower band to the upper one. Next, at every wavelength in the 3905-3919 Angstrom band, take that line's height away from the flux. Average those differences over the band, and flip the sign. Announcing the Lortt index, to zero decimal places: -2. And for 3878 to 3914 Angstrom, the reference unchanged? -1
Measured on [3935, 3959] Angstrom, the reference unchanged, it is 2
